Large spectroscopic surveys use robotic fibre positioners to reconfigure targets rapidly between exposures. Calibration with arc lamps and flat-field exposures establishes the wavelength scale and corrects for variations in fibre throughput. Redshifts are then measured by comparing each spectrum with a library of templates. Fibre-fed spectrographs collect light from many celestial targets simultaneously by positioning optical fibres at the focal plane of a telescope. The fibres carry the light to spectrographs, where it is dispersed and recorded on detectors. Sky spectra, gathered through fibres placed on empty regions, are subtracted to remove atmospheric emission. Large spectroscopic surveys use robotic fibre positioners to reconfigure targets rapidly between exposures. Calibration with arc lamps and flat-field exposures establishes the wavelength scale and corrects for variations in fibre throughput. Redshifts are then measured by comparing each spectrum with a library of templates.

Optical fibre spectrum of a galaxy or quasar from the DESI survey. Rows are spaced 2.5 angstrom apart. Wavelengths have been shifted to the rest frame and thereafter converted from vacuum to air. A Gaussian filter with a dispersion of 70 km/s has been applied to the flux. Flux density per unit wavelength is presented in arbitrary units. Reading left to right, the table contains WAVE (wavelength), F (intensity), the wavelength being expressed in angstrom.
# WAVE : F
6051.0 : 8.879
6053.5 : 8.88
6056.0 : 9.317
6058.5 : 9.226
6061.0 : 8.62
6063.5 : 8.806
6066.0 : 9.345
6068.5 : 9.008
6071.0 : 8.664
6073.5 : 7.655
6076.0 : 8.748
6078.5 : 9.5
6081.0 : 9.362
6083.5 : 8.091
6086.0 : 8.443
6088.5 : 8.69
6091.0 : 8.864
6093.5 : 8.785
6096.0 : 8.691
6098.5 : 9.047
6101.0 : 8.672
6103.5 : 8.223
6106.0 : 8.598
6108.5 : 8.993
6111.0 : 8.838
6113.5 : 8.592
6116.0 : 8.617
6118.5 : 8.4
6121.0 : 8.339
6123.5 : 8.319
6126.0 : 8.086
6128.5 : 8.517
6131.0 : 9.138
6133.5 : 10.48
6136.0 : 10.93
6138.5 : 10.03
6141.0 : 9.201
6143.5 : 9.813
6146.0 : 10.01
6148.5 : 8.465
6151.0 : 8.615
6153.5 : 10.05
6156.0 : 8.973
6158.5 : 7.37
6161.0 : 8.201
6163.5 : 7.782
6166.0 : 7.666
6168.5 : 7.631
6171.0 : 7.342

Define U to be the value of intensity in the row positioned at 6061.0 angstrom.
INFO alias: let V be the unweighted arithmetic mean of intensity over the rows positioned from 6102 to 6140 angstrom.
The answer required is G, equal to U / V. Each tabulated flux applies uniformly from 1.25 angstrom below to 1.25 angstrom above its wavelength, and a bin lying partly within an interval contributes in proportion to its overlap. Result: 0.96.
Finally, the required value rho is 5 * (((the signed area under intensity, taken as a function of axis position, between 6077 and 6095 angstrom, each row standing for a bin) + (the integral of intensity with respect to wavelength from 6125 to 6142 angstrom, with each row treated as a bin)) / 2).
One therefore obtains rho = 801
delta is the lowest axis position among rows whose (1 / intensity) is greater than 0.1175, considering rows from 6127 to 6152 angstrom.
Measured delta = 6148.5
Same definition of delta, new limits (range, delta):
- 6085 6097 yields 6086.0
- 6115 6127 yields 6118.5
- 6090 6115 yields 6103.5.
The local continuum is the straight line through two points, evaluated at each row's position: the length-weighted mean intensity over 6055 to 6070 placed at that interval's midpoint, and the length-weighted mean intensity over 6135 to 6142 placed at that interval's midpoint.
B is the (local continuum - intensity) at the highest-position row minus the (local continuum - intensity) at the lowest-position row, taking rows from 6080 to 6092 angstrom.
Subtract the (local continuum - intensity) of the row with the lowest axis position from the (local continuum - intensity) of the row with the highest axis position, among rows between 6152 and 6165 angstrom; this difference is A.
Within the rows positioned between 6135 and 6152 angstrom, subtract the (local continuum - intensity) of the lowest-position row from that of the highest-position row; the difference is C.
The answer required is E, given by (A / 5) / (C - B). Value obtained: 0.3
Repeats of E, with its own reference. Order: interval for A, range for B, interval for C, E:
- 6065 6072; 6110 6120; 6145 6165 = 0.1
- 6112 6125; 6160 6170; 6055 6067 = -0.1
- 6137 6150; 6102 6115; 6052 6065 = 0.8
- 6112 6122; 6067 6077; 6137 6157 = 0.1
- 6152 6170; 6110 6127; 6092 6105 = -2.0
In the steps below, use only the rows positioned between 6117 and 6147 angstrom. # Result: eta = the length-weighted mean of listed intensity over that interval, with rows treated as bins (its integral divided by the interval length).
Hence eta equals 9.26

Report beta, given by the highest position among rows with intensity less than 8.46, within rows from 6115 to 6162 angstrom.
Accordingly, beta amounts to 6161.0 angstrom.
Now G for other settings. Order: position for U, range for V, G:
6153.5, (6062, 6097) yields 1.15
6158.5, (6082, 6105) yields 0.86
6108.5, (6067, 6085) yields 1.03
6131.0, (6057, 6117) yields 1.04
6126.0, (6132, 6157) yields 0.84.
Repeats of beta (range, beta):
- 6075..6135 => 6126.0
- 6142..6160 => 6158.5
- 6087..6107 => 6103.5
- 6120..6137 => 6126.0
